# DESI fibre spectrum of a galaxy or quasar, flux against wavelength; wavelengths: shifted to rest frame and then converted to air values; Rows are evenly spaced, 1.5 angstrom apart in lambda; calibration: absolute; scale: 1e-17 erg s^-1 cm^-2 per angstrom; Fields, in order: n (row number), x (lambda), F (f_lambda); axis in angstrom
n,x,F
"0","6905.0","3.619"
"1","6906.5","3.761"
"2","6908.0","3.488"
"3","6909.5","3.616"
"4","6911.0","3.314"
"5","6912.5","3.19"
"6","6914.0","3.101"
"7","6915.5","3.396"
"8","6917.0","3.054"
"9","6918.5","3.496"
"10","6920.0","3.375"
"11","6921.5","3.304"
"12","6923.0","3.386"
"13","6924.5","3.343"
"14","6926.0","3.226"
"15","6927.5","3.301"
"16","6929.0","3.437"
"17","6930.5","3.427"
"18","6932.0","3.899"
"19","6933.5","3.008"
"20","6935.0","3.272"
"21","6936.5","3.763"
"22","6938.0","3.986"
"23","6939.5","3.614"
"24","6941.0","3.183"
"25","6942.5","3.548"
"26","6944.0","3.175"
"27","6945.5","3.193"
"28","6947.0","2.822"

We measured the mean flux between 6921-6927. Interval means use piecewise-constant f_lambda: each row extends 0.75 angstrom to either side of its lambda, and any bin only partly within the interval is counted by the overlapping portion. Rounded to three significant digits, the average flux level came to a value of 3.31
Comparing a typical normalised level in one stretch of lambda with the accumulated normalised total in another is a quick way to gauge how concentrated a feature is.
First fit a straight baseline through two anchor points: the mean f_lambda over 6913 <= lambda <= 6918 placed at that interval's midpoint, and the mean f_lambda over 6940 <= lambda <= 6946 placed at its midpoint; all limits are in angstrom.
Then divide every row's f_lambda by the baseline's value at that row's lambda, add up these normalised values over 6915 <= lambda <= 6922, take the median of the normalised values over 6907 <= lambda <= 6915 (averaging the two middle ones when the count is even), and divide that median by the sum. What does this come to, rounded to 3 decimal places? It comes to 0.201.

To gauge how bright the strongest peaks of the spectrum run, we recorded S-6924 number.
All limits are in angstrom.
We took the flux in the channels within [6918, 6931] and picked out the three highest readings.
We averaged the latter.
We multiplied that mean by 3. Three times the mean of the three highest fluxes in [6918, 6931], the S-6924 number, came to 10.4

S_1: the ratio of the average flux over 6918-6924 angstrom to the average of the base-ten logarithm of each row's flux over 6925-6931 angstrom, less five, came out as 1.46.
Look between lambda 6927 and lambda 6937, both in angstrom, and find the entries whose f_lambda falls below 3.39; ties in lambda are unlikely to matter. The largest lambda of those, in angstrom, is 6935.0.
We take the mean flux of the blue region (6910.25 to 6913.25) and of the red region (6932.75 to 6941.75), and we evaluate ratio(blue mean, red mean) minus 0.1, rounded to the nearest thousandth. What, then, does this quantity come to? 0.837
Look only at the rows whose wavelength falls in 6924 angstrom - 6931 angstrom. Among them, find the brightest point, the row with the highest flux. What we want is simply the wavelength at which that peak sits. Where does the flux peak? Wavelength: 6929.0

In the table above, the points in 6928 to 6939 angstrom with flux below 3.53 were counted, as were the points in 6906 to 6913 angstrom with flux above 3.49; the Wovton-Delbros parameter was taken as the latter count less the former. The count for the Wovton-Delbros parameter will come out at -2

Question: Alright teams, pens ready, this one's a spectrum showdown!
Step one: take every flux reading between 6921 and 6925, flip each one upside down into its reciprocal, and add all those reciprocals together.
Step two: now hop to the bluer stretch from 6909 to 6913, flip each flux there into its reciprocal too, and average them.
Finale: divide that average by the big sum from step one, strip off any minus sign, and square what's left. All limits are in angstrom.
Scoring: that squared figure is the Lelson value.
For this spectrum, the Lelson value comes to 0.110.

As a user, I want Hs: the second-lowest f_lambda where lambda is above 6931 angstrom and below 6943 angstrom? 3.183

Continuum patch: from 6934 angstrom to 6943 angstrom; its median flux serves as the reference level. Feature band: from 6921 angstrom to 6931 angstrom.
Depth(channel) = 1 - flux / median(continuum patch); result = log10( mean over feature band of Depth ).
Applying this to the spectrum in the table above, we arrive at -1.18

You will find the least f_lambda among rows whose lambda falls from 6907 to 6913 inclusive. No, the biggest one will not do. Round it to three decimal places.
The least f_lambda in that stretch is 3.190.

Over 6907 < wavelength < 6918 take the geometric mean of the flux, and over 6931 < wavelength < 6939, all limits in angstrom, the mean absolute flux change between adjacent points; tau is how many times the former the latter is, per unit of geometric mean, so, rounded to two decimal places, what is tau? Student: 0.14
